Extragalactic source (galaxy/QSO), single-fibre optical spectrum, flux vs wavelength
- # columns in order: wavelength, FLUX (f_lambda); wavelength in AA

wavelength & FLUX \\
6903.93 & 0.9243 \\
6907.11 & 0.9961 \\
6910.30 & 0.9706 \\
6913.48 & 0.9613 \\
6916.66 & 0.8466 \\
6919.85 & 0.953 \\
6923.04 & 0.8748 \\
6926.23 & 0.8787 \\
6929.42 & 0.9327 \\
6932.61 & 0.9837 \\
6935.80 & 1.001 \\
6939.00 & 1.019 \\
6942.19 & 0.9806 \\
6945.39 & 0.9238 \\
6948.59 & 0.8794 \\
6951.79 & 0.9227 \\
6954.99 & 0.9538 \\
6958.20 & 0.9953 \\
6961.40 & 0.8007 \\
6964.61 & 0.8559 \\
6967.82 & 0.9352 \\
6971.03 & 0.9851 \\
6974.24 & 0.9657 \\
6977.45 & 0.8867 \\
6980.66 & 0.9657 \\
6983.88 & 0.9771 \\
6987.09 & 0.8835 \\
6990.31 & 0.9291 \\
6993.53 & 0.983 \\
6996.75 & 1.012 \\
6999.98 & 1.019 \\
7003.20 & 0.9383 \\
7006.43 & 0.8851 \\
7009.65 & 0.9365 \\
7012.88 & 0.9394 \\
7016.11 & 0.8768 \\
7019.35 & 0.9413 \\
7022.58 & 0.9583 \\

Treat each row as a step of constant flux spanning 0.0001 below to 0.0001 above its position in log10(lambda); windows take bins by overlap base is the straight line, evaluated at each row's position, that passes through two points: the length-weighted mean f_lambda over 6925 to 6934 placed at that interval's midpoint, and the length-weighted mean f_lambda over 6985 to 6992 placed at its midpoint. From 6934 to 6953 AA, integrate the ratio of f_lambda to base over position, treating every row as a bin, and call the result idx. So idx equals 19.6 AA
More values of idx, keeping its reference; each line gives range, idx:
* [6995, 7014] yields 20.0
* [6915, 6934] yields 18.5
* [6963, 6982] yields 19.3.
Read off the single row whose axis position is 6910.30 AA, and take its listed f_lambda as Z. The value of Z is 0.9706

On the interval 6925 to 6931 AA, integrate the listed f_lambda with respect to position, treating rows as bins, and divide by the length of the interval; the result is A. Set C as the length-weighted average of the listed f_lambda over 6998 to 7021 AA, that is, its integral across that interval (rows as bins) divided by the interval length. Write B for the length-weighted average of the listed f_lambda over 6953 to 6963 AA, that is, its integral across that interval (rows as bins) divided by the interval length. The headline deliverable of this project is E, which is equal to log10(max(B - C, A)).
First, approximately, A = 0.907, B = 0.917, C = 0.935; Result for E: -0.0422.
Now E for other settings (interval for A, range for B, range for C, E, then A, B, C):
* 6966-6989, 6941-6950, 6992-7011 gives -0.0260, 0.942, 0.926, 0.963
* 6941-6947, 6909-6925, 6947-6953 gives -0.0224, 0.950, 0.919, 0.900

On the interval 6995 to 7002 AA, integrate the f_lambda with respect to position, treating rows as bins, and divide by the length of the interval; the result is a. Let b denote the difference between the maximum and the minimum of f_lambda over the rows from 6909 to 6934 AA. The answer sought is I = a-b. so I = 0.873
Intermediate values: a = 1.01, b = 0.137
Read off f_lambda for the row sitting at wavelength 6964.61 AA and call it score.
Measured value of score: 0.8559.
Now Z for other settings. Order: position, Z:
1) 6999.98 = 1.019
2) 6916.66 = 0.8466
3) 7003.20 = 0.9383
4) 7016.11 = 0.8768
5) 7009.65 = 0.9365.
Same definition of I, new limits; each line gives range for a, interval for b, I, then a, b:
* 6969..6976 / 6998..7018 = 0.829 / 0.97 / 0.142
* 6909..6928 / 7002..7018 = 0.851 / 0.91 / 0.063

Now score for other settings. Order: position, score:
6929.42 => 0.9327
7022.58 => 0.9583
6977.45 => 0.8867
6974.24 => 0.9657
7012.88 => 0.9394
